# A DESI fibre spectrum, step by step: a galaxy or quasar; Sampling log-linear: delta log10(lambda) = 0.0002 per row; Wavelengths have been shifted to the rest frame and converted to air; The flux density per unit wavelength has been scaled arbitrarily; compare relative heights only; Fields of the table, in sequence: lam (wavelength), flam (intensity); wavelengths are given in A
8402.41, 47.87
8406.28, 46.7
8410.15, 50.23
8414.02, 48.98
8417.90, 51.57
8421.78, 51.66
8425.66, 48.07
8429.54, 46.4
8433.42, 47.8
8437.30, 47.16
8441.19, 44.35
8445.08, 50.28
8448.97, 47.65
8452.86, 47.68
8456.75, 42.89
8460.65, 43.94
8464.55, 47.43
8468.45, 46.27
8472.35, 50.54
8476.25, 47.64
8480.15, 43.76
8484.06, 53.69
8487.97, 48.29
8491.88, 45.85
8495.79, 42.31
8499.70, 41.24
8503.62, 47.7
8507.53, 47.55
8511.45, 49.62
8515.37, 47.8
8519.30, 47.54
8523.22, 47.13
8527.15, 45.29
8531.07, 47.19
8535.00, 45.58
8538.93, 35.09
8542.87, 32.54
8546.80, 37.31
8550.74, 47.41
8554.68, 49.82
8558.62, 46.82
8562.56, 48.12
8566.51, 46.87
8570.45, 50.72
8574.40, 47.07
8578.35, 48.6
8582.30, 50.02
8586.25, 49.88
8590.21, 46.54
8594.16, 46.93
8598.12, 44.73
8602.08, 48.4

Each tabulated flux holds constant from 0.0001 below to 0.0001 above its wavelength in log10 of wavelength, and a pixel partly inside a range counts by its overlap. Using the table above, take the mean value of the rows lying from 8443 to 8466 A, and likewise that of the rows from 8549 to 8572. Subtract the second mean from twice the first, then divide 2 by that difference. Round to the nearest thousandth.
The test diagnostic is 0.044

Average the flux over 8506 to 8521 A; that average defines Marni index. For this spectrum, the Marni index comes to 48.1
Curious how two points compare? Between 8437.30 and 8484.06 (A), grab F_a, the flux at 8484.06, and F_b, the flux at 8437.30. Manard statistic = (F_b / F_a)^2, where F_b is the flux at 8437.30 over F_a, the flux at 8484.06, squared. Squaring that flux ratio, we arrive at 0.8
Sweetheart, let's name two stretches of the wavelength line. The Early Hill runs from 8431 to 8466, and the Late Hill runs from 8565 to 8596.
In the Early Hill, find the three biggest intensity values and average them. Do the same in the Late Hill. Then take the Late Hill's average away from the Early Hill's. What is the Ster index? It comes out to -1.6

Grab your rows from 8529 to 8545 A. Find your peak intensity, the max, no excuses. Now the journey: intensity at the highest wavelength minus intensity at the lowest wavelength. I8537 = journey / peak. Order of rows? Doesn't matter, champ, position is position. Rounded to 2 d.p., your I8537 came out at -0.31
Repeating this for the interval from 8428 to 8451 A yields 0.02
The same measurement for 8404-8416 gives 0.05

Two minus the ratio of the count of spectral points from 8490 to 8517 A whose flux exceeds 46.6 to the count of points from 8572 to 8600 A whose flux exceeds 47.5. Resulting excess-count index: 0.67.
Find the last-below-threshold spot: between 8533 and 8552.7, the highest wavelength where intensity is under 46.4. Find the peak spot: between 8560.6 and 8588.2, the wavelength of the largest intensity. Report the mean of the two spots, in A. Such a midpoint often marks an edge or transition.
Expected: 8558.6 A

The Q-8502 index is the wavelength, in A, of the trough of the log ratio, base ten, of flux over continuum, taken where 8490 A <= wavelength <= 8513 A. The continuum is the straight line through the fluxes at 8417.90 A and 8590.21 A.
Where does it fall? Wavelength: 8499.70 A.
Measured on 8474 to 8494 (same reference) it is 8480.15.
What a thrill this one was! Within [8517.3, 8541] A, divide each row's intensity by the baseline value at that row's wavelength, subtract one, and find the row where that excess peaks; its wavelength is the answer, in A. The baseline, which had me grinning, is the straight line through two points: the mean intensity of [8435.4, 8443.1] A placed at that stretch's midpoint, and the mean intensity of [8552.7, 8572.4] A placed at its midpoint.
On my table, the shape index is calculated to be 8519.30 A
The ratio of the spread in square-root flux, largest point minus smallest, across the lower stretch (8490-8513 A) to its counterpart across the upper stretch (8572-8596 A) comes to 2.5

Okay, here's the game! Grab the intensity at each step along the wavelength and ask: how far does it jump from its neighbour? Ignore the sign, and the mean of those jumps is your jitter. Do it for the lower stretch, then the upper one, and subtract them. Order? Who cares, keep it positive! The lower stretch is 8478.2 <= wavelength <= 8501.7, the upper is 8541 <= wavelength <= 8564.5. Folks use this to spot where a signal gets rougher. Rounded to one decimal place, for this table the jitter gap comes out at 0.2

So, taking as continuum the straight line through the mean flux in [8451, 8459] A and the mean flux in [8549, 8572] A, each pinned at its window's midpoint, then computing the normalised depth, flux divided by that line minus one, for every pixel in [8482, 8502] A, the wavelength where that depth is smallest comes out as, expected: 8499.70 A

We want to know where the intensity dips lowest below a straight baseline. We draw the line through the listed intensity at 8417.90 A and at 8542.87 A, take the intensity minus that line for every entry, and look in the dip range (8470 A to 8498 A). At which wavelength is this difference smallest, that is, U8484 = 8480.15 A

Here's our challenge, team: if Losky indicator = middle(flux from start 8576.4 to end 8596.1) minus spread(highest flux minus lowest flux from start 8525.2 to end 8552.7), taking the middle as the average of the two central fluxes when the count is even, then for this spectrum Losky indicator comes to 33.7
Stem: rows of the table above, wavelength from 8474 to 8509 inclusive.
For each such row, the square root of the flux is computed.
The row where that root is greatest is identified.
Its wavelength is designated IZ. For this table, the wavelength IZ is 8484.06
